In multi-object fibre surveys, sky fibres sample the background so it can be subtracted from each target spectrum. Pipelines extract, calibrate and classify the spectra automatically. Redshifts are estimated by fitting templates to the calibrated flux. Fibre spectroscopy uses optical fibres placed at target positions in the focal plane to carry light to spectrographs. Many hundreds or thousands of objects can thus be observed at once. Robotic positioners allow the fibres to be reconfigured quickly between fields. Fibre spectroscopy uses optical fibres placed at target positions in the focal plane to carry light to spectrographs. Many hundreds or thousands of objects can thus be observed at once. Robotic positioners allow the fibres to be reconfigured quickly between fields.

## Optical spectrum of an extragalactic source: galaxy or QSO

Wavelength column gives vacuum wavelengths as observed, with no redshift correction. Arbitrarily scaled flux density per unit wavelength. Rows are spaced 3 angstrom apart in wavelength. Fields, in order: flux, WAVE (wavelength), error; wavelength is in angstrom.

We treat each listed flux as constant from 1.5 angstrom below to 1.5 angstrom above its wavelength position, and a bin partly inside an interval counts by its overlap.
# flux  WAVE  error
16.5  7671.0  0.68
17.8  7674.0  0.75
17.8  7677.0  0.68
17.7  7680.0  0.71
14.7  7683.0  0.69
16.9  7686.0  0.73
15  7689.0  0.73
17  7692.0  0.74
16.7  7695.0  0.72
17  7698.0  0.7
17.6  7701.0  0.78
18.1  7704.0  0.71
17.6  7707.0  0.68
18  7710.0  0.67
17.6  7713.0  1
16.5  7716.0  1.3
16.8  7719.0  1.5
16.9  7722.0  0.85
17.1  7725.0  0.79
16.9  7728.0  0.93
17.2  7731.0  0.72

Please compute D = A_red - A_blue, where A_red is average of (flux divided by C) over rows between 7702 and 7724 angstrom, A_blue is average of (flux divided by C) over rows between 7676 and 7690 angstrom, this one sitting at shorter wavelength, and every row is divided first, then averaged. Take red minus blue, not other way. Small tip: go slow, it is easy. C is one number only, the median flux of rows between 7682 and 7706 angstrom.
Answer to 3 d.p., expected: 0.055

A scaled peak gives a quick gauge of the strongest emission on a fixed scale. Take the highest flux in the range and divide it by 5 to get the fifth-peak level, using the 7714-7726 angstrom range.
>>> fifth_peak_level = 3.42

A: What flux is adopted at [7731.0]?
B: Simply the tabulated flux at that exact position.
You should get 17.2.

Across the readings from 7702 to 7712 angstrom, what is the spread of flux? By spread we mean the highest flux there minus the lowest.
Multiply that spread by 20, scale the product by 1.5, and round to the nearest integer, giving 15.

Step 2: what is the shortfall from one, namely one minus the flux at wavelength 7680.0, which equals -16.7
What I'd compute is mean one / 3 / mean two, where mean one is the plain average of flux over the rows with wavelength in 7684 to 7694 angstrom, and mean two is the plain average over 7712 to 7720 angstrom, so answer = 0.320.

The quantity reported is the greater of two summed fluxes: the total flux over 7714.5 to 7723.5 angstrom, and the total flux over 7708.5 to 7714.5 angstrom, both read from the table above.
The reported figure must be 50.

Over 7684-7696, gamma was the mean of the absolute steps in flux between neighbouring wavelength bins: 1.40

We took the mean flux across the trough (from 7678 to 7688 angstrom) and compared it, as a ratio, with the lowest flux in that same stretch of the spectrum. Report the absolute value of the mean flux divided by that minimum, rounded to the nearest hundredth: 1.12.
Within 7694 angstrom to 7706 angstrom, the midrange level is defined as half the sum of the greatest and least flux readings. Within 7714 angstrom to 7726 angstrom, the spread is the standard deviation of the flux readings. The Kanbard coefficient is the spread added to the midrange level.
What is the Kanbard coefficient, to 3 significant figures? 17.6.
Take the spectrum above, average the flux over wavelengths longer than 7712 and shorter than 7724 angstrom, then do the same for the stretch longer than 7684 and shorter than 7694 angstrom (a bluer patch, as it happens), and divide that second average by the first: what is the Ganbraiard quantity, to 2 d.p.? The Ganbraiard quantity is 0.96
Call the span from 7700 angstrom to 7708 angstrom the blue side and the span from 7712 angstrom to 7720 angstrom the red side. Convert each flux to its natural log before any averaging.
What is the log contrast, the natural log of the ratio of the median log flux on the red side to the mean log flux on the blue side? -0.020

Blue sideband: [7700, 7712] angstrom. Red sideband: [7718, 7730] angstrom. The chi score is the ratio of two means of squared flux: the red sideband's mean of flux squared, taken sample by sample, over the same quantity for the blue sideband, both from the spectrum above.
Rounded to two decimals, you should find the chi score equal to 0.90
